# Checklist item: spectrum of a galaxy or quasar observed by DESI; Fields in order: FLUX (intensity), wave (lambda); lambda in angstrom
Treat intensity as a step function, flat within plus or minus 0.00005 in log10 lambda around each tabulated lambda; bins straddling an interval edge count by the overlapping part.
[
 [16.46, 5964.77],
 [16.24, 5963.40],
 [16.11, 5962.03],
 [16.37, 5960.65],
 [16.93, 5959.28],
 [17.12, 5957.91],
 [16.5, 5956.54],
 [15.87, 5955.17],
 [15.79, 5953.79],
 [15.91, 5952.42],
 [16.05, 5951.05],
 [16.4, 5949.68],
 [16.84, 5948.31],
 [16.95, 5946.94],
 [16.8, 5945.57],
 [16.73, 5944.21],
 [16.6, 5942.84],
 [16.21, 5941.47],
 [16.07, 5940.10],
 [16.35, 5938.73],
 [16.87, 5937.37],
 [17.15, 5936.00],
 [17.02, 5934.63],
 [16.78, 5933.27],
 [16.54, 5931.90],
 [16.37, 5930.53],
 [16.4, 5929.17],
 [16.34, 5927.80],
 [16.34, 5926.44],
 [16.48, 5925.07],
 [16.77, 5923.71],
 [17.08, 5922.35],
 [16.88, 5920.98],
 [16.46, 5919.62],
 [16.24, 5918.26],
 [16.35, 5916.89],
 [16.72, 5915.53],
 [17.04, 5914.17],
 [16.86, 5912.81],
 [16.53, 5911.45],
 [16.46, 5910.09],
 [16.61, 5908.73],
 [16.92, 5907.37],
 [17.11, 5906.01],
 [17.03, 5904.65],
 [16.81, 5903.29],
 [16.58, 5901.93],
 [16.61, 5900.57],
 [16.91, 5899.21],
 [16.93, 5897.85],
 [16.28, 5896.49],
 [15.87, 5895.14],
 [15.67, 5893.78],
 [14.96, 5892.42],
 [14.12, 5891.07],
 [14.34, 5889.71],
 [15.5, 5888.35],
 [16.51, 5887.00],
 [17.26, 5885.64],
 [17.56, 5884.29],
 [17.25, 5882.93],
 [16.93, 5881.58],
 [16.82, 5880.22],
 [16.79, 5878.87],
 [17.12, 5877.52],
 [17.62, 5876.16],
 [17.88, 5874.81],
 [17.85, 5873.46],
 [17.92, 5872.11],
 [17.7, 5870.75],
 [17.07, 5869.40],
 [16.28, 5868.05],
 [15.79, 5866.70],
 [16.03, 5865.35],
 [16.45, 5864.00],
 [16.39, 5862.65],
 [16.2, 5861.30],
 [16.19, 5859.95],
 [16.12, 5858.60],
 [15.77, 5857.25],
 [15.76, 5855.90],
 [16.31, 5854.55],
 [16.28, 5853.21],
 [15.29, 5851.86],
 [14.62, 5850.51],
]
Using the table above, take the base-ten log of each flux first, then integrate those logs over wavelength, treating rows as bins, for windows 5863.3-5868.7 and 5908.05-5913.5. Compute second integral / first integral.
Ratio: 1.02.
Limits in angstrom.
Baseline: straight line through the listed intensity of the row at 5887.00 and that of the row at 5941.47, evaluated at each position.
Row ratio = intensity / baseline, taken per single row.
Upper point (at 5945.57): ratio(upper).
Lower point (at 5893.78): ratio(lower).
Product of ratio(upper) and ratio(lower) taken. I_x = 0.99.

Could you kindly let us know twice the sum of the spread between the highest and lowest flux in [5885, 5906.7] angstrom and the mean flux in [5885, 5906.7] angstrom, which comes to 39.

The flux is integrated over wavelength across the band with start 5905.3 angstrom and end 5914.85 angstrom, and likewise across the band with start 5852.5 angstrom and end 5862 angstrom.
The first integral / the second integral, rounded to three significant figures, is 1.05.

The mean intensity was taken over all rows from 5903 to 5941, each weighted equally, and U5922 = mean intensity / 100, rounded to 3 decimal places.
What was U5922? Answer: 0.167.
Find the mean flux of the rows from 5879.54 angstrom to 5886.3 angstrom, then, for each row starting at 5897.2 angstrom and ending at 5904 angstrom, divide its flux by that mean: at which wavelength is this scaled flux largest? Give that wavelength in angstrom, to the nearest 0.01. 5897.85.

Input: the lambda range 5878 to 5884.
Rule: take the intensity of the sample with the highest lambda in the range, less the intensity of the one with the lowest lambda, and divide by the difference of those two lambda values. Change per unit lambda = 0.11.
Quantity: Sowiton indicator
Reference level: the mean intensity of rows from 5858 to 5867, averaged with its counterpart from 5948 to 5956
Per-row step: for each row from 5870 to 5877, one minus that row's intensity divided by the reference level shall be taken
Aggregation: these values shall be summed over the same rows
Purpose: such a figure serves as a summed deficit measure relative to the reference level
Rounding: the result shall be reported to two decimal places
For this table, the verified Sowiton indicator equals -0.51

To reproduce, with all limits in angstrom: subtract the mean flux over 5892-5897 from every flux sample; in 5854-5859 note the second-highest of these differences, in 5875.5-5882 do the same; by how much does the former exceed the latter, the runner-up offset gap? -1.0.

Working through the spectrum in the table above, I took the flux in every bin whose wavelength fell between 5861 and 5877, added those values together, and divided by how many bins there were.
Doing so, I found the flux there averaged 16.9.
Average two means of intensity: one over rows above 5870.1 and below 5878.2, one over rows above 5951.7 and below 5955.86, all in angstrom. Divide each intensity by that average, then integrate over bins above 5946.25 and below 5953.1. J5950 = 6.7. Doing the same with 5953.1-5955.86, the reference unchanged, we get 2.6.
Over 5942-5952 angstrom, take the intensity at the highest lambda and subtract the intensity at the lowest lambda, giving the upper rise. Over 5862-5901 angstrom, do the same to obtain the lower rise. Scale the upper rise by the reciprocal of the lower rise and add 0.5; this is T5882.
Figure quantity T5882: -2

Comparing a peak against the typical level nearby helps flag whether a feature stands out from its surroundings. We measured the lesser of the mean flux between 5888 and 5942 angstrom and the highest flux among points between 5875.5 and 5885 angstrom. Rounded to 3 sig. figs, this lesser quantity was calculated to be 16.4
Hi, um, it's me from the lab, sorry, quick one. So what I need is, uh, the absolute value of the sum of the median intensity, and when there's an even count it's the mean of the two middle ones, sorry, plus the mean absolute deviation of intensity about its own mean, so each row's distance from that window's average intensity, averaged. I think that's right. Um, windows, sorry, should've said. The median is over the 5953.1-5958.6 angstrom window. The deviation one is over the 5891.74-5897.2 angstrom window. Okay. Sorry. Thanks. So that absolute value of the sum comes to 16.6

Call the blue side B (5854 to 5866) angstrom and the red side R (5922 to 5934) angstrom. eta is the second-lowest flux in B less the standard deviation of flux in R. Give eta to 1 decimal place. 15.5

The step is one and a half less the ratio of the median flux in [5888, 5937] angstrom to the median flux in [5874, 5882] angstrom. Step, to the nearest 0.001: 0.527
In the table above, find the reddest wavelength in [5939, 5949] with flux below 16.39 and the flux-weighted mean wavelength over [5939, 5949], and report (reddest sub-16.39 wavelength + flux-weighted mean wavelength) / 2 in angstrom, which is 5942.9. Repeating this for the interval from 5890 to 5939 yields 5926.9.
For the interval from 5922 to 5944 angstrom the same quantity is 5937.0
